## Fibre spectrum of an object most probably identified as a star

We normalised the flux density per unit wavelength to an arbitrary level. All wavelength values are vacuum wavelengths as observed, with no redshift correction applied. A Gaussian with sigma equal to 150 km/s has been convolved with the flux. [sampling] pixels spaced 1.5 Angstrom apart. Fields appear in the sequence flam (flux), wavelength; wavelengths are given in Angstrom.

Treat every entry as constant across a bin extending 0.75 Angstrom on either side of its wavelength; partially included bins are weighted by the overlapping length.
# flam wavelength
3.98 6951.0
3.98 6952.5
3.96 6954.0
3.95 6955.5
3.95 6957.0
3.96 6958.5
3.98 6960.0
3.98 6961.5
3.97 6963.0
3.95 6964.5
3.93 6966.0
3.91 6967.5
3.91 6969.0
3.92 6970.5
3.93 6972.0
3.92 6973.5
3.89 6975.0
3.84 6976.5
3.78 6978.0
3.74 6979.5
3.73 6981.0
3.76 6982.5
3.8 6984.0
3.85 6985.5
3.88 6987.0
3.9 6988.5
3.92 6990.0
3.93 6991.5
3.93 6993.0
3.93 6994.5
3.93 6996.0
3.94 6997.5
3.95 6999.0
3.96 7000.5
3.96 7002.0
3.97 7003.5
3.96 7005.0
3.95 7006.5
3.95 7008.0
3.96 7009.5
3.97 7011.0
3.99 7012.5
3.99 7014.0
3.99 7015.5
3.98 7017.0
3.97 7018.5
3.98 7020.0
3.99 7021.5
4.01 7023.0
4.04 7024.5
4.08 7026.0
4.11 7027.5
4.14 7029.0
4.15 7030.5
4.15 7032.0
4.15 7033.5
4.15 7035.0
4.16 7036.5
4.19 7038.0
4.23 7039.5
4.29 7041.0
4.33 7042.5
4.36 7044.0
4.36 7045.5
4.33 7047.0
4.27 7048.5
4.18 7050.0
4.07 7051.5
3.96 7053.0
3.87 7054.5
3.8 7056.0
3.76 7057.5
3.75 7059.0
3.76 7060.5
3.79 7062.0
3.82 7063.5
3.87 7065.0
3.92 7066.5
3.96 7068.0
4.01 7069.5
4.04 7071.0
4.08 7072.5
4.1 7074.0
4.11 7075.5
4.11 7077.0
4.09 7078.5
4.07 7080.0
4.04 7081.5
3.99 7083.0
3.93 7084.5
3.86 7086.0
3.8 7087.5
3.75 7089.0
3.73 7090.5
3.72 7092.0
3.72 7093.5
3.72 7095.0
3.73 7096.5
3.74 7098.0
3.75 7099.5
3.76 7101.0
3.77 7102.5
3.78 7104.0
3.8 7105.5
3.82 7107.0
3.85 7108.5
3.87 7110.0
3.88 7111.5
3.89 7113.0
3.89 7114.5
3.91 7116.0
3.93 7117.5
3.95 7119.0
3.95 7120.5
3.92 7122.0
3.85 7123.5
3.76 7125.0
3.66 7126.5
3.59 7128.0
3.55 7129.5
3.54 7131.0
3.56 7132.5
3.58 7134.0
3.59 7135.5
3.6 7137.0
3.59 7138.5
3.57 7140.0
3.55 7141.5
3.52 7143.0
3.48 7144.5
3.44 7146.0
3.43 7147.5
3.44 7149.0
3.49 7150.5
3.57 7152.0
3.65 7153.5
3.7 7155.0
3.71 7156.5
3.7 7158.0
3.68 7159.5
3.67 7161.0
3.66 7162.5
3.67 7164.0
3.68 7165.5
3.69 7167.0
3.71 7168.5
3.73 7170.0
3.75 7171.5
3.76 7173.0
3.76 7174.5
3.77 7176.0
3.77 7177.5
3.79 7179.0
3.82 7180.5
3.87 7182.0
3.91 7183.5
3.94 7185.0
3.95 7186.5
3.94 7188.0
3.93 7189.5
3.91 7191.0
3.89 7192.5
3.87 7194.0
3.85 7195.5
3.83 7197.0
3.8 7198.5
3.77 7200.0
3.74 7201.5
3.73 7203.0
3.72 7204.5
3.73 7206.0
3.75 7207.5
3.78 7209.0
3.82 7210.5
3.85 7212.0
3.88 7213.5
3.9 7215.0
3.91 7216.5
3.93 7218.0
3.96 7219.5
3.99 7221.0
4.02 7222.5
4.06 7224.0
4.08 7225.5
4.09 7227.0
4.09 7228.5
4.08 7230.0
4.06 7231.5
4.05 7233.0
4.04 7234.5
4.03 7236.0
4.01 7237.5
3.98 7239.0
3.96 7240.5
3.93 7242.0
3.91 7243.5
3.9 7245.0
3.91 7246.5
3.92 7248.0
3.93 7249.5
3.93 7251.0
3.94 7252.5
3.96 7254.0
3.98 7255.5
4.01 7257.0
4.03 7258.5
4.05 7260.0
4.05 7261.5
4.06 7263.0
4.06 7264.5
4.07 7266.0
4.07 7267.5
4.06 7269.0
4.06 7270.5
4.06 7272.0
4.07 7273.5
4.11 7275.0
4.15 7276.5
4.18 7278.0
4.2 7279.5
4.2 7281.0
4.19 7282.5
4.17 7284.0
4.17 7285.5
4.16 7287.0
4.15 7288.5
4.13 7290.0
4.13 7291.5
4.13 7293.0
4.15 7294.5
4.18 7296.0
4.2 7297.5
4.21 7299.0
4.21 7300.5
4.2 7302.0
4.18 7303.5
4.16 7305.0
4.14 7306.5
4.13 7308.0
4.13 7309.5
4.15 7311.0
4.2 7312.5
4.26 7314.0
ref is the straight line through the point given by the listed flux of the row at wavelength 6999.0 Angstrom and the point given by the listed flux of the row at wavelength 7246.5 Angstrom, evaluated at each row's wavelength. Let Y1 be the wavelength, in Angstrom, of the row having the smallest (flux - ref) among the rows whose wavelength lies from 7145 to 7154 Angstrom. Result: 7147.5 Angstrom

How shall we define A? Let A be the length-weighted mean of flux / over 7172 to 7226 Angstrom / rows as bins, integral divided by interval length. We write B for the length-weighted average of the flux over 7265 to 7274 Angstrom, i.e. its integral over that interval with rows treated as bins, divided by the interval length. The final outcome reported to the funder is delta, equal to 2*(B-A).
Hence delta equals 0.4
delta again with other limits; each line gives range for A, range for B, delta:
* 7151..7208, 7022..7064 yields 0.6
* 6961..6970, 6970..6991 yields -0.2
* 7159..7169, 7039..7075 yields 0.7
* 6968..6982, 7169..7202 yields 0.0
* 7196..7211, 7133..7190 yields -0.2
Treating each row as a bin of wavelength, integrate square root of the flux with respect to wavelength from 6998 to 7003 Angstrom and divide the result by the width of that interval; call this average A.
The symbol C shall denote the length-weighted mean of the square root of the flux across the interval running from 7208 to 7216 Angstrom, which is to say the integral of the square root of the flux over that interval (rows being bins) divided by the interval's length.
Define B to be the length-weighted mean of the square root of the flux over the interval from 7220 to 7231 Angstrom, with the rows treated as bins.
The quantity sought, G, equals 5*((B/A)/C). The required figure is 2.58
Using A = 1.99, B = 2.01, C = 1.96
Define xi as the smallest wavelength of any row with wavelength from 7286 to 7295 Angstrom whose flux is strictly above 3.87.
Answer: 7287.0 Angstrom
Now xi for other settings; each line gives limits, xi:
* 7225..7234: 7225.5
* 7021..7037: 7021.5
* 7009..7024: 7009.5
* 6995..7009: 6996.0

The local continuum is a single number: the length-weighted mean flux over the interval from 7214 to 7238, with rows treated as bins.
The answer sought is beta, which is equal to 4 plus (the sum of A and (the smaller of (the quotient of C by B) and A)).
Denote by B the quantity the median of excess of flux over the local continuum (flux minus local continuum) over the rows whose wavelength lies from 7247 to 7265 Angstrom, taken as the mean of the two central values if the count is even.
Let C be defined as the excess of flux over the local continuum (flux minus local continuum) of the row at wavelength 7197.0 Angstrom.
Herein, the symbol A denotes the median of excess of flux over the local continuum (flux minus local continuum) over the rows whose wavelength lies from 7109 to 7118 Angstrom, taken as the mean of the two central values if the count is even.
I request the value 3.7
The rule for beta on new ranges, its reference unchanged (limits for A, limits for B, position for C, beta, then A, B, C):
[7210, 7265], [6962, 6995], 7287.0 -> 2.6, -0.04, -0.11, 0.14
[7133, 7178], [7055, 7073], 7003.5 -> 3.3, -0.35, -0.17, -0.05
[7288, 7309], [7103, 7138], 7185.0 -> 4.3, 0.14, -0.20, -0.08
